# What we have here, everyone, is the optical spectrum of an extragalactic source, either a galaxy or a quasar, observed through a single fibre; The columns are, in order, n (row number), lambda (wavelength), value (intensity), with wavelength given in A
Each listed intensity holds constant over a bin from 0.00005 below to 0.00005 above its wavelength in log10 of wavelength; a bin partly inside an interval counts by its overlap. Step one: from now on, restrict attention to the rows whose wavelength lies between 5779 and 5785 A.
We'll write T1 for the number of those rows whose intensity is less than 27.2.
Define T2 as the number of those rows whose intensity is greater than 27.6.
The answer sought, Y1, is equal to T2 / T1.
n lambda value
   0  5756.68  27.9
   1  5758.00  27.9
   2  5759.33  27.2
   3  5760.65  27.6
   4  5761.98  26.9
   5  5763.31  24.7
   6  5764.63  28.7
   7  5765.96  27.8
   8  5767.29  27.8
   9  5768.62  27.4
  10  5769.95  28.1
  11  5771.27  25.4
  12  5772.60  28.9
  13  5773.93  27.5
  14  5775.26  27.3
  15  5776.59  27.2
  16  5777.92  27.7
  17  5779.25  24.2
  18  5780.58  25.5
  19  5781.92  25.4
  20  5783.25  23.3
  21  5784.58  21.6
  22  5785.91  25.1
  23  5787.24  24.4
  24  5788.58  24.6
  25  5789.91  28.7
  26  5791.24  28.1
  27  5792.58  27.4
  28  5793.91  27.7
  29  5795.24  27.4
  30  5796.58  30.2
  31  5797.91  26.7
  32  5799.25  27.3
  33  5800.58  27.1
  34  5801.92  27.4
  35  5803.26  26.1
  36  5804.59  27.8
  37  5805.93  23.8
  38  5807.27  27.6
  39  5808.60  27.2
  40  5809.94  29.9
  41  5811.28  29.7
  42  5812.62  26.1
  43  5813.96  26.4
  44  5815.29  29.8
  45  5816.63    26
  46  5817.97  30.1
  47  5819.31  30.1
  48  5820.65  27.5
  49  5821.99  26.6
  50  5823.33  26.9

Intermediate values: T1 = 5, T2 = 0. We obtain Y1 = 0.0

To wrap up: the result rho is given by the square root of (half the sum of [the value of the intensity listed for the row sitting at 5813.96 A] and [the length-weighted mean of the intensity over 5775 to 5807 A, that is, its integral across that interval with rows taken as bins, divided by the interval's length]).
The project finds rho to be 5.13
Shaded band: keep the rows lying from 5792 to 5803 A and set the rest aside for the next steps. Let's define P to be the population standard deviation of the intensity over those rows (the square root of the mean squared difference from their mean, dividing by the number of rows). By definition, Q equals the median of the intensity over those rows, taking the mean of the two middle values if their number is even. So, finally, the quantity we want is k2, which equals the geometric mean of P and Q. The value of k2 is 5.2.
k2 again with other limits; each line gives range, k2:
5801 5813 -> 7.0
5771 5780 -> 6.3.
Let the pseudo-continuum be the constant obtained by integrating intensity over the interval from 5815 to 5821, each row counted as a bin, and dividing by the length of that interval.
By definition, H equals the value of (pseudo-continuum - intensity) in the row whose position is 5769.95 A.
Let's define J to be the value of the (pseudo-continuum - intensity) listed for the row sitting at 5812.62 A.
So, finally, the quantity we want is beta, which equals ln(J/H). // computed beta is 1.5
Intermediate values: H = 0.6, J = 2.59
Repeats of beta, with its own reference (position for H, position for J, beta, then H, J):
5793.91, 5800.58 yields 0.5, 1.0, 1.59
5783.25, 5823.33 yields -1.1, 5.4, 1.79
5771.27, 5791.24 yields -1.7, 3.3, 0.59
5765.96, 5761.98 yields 0.7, 0.9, 1.79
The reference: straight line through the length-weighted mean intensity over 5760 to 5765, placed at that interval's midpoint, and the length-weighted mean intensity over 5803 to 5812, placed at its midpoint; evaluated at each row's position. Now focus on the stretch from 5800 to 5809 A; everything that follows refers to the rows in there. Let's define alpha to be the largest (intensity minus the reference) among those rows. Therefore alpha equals 0.3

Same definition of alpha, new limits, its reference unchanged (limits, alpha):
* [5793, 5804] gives 2.9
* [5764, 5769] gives 1.8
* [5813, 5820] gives 2.5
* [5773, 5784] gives 0.6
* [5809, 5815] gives 2.4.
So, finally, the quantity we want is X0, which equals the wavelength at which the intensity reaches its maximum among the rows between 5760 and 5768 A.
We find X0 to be 5764.63 A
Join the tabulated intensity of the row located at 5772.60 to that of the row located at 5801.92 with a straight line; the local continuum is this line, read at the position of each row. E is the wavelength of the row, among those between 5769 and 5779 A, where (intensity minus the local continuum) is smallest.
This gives 5771.27 A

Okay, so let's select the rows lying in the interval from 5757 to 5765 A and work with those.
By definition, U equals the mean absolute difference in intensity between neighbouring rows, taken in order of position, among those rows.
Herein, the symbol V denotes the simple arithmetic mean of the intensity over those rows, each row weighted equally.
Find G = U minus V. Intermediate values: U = 1.60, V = 27.2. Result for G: -25.6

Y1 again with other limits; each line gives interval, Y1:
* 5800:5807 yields 0.3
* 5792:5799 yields 2.0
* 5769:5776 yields 2.0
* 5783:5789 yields 0.0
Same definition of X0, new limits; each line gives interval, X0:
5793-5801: 5796.58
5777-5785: 5777.92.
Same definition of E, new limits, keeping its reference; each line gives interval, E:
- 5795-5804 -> 5803.26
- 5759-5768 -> 5763.31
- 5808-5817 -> 5812.62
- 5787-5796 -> 5787.24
